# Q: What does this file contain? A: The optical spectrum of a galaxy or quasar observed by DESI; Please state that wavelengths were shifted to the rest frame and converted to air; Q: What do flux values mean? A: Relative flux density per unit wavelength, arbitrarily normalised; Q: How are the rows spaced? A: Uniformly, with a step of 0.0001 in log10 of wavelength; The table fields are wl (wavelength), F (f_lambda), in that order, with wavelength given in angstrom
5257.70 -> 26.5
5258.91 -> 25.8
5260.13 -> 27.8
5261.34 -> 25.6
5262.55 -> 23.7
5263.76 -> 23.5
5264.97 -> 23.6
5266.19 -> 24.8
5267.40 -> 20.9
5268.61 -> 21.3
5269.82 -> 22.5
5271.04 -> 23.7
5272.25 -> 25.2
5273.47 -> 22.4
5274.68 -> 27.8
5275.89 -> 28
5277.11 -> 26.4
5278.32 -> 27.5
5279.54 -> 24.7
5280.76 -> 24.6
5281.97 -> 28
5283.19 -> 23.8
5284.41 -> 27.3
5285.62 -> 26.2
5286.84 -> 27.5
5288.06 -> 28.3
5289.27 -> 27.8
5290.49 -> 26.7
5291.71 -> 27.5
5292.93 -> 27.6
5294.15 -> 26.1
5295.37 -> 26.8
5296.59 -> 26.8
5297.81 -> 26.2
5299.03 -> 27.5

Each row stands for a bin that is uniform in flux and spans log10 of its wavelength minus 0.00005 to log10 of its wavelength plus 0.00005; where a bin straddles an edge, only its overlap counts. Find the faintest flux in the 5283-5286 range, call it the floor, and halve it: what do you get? 11.9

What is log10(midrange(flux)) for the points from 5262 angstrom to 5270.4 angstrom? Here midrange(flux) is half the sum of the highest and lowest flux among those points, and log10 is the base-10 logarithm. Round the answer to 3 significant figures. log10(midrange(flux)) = 1.36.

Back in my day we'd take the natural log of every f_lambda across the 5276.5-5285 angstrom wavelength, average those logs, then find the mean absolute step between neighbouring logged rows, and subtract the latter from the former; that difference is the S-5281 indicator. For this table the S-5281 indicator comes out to 3.16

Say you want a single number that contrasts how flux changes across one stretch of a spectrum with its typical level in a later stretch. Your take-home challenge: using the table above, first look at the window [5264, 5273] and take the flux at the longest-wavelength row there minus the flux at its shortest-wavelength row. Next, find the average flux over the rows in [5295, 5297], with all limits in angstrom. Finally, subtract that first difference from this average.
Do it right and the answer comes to 25.2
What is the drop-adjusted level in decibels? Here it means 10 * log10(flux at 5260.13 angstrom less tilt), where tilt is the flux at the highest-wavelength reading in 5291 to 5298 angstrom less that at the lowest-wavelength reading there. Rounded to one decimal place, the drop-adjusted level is 14.6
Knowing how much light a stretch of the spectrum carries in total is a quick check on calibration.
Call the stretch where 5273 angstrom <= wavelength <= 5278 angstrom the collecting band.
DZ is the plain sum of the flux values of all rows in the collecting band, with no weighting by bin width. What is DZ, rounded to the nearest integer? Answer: 105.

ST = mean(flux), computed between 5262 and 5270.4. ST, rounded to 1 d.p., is 22.9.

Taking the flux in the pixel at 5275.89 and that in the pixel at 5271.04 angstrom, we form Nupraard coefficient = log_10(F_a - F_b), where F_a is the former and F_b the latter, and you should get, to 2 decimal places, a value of 0.63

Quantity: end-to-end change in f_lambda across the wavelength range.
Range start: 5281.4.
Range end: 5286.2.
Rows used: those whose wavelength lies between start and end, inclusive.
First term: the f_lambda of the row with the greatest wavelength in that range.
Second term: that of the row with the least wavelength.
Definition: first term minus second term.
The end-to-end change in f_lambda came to -1.8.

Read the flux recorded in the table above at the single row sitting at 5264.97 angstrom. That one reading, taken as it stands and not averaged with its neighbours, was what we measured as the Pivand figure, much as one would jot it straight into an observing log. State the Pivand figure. 23.6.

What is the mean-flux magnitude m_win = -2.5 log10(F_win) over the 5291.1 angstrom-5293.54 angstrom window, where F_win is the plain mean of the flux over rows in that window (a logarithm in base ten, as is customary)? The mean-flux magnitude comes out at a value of -3.60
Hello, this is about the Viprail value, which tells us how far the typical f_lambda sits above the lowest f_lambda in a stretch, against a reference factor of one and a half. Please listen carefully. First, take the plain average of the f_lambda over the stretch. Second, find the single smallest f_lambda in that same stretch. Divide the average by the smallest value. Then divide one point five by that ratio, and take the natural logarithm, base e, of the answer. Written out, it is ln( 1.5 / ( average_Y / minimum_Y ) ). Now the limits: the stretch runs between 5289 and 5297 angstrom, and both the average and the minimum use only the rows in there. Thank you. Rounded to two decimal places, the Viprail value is 0.37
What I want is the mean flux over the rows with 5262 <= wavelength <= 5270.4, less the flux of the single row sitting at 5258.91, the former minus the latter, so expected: -2.9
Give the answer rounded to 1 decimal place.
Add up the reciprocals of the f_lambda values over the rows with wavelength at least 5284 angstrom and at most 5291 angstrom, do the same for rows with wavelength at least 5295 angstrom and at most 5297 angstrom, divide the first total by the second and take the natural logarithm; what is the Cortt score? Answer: 1.1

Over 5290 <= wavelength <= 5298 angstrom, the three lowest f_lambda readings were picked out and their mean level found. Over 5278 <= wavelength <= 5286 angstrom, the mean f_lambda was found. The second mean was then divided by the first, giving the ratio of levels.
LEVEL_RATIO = 0.99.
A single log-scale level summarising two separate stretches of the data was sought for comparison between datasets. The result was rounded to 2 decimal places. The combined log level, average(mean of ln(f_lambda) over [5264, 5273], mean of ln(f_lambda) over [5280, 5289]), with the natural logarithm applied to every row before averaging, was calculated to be 3.21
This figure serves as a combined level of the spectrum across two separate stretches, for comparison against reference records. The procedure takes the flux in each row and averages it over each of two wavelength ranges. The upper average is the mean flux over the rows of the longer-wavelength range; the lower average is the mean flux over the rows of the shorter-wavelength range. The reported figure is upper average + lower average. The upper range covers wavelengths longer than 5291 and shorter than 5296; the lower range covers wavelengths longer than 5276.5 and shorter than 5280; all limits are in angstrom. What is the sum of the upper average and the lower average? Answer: 53.2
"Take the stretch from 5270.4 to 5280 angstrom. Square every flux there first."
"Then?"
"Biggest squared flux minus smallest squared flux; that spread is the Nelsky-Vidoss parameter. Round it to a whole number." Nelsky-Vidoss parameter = 282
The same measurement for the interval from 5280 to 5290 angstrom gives 234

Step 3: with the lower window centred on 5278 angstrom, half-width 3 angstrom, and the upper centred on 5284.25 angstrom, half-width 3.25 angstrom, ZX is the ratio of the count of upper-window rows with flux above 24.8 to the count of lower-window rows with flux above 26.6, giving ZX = 2.00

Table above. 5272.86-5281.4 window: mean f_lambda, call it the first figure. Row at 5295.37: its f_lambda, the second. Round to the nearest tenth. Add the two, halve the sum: 26.4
